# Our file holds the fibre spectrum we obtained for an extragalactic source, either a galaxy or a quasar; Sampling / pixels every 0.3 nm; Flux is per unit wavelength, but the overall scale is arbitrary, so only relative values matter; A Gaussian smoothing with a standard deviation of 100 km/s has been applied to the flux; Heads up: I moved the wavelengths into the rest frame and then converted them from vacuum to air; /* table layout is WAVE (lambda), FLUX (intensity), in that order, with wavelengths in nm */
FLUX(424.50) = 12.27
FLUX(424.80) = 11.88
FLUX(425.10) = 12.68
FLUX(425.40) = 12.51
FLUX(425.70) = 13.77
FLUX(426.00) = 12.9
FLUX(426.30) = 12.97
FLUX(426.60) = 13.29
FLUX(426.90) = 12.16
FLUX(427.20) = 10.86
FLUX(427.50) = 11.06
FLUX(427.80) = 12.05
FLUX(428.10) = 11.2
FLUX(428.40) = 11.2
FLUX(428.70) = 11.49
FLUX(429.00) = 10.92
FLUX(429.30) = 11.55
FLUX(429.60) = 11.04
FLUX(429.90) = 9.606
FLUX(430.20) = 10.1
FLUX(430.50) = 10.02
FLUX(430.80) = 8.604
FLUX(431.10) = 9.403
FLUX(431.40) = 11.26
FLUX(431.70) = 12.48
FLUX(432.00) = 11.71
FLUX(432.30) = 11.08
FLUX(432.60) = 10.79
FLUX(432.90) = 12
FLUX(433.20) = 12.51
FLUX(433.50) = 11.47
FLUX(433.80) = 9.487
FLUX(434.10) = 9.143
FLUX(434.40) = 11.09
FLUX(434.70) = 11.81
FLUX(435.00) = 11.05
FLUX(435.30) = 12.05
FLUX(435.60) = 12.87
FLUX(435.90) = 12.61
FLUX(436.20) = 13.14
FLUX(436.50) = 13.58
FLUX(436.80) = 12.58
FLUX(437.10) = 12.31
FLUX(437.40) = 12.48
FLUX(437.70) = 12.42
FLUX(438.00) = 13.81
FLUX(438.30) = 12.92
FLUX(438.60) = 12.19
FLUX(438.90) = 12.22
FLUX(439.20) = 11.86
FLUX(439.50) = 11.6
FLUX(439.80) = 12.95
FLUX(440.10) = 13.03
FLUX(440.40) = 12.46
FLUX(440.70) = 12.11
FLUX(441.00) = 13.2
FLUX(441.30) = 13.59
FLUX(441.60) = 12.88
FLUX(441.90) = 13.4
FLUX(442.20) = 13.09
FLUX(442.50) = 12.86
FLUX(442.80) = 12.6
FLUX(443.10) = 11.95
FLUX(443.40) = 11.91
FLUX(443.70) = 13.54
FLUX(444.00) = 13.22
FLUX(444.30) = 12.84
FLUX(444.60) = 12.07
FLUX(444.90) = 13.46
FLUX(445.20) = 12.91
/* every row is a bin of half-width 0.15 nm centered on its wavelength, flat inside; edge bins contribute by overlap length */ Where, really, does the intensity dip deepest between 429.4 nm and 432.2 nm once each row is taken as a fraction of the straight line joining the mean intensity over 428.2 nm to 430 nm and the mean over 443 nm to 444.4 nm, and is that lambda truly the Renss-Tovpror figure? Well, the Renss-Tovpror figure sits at 430.80 nm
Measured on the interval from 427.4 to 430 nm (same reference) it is 429.90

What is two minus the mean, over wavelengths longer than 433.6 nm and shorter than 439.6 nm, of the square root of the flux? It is -1.47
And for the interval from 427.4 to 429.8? -1.36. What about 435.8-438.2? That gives -1.59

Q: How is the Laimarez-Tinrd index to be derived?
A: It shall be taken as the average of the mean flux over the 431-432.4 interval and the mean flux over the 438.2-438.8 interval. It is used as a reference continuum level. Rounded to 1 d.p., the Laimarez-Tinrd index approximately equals 11.9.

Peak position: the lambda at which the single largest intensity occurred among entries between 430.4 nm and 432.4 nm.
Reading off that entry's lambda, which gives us 431.70 nm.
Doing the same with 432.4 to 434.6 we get 433.20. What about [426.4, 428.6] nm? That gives 426.60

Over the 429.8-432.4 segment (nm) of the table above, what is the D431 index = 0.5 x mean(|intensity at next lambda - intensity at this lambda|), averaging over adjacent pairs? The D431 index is 0.45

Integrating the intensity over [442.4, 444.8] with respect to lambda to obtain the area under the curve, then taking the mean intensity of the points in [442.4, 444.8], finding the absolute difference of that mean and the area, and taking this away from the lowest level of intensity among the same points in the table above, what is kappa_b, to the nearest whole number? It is -6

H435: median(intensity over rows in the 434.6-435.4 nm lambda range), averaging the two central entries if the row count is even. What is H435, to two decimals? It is 11.81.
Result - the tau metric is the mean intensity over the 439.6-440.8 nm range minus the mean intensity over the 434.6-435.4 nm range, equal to 1.0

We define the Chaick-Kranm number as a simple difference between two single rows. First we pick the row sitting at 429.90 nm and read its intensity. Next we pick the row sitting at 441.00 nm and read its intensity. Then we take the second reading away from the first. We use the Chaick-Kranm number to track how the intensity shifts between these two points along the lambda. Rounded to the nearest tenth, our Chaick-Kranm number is -3.6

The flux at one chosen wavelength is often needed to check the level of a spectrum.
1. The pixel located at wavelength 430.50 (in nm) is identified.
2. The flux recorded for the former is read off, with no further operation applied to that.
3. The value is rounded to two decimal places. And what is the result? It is 10.02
